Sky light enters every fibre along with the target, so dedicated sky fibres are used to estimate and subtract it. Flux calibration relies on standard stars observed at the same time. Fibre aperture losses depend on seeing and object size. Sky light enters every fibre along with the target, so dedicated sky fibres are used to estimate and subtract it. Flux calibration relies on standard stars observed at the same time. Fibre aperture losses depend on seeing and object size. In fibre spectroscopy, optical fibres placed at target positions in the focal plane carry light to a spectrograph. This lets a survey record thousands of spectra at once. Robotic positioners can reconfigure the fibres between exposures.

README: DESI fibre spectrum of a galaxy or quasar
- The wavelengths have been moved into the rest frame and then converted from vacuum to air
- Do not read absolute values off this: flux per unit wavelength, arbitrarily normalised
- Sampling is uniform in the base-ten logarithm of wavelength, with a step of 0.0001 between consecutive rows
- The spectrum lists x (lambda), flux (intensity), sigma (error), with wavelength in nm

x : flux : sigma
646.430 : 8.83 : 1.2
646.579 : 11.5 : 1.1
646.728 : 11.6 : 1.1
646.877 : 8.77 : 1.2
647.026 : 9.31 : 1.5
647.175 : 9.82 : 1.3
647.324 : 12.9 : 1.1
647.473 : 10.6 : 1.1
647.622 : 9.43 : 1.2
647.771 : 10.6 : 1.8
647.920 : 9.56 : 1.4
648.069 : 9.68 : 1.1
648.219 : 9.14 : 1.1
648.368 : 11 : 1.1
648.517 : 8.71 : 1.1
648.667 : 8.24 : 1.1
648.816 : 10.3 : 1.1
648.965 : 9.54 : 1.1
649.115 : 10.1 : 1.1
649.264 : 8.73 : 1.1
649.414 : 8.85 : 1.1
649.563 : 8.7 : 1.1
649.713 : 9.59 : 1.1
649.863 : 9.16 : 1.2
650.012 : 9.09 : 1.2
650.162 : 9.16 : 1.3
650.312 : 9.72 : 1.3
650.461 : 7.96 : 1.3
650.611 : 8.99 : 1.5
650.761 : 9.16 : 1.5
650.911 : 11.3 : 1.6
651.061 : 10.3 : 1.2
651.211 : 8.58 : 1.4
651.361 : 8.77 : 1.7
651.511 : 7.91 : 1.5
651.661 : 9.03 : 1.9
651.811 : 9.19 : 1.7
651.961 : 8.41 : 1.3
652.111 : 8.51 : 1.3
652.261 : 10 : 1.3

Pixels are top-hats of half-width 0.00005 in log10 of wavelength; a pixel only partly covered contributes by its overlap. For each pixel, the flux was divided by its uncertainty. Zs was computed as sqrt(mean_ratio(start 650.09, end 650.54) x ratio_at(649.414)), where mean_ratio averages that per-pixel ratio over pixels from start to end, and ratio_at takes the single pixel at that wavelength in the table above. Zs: 7.44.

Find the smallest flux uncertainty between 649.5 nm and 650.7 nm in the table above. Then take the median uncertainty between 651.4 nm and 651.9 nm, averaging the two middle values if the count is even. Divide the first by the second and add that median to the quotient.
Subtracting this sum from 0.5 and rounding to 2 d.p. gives -1.85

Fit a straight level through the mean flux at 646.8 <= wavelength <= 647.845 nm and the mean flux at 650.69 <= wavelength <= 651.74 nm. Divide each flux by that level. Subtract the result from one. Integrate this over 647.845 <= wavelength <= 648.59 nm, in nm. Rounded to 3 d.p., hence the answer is 0.028 nm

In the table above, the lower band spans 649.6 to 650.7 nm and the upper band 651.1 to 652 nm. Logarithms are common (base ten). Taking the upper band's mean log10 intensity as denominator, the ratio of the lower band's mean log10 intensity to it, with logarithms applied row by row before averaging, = 1.02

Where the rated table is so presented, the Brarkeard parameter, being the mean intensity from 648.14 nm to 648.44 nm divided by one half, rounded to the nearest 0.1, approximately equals 20.1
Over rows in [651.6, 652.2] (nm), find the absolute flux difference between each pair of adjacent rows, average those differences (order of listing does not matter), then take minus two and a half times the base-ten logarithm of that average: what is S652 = 1.2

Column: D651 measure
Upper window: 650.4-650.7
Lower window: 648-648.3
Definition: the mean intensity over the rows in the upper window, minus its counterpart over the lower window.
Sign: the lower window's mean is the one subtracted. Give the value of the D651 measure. -0.9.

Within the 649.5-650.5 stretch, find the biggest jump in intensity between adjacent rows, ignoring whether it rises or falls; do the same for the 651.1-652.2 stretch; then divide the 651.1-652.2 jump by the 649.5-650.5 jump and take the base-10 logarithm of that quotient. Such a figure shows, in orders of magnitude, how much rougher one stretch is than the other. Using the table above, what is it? -0.20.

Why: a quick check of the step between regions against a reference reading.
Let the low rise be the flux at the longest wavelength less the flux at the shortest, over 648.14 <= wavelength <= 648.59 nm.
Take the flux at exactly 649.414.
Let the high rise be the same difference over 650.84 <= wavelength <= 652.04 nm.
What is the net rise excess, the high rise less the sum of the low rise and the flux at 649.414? -11.3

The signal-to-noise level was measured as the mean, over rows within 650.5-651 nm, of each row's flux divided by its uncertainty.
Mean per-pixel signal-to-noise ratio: 6.4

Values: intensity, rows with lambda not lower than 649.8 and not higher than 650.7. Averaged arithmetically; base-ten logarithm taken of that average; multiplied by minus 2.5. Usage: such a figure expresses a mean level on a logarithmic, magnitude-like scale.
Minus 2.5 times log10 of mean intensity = -2.39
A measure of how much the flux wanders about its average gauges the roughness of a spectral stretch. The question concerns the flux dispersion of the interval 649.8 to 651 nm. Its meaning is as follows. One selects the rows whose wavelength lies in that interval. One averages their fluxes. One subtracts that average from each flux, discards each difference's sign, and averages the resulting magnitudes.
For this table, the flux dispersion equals 0.60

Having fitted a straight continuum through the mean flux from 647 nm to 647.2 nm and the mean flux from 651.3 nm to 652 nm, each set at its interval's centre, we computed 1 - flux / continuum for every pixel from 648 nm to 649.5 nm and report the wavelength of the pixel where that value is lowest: 648.368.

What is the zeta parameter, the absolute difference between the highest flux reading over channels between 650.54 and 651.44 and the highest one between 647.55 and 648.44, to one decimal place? 0.3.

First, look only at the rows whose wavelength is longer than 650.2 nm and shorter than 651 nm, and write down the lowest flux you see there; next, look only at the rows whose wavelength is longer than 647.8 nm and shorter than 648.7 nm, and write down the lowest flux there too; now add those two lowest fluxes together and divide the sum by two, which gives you 8.10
